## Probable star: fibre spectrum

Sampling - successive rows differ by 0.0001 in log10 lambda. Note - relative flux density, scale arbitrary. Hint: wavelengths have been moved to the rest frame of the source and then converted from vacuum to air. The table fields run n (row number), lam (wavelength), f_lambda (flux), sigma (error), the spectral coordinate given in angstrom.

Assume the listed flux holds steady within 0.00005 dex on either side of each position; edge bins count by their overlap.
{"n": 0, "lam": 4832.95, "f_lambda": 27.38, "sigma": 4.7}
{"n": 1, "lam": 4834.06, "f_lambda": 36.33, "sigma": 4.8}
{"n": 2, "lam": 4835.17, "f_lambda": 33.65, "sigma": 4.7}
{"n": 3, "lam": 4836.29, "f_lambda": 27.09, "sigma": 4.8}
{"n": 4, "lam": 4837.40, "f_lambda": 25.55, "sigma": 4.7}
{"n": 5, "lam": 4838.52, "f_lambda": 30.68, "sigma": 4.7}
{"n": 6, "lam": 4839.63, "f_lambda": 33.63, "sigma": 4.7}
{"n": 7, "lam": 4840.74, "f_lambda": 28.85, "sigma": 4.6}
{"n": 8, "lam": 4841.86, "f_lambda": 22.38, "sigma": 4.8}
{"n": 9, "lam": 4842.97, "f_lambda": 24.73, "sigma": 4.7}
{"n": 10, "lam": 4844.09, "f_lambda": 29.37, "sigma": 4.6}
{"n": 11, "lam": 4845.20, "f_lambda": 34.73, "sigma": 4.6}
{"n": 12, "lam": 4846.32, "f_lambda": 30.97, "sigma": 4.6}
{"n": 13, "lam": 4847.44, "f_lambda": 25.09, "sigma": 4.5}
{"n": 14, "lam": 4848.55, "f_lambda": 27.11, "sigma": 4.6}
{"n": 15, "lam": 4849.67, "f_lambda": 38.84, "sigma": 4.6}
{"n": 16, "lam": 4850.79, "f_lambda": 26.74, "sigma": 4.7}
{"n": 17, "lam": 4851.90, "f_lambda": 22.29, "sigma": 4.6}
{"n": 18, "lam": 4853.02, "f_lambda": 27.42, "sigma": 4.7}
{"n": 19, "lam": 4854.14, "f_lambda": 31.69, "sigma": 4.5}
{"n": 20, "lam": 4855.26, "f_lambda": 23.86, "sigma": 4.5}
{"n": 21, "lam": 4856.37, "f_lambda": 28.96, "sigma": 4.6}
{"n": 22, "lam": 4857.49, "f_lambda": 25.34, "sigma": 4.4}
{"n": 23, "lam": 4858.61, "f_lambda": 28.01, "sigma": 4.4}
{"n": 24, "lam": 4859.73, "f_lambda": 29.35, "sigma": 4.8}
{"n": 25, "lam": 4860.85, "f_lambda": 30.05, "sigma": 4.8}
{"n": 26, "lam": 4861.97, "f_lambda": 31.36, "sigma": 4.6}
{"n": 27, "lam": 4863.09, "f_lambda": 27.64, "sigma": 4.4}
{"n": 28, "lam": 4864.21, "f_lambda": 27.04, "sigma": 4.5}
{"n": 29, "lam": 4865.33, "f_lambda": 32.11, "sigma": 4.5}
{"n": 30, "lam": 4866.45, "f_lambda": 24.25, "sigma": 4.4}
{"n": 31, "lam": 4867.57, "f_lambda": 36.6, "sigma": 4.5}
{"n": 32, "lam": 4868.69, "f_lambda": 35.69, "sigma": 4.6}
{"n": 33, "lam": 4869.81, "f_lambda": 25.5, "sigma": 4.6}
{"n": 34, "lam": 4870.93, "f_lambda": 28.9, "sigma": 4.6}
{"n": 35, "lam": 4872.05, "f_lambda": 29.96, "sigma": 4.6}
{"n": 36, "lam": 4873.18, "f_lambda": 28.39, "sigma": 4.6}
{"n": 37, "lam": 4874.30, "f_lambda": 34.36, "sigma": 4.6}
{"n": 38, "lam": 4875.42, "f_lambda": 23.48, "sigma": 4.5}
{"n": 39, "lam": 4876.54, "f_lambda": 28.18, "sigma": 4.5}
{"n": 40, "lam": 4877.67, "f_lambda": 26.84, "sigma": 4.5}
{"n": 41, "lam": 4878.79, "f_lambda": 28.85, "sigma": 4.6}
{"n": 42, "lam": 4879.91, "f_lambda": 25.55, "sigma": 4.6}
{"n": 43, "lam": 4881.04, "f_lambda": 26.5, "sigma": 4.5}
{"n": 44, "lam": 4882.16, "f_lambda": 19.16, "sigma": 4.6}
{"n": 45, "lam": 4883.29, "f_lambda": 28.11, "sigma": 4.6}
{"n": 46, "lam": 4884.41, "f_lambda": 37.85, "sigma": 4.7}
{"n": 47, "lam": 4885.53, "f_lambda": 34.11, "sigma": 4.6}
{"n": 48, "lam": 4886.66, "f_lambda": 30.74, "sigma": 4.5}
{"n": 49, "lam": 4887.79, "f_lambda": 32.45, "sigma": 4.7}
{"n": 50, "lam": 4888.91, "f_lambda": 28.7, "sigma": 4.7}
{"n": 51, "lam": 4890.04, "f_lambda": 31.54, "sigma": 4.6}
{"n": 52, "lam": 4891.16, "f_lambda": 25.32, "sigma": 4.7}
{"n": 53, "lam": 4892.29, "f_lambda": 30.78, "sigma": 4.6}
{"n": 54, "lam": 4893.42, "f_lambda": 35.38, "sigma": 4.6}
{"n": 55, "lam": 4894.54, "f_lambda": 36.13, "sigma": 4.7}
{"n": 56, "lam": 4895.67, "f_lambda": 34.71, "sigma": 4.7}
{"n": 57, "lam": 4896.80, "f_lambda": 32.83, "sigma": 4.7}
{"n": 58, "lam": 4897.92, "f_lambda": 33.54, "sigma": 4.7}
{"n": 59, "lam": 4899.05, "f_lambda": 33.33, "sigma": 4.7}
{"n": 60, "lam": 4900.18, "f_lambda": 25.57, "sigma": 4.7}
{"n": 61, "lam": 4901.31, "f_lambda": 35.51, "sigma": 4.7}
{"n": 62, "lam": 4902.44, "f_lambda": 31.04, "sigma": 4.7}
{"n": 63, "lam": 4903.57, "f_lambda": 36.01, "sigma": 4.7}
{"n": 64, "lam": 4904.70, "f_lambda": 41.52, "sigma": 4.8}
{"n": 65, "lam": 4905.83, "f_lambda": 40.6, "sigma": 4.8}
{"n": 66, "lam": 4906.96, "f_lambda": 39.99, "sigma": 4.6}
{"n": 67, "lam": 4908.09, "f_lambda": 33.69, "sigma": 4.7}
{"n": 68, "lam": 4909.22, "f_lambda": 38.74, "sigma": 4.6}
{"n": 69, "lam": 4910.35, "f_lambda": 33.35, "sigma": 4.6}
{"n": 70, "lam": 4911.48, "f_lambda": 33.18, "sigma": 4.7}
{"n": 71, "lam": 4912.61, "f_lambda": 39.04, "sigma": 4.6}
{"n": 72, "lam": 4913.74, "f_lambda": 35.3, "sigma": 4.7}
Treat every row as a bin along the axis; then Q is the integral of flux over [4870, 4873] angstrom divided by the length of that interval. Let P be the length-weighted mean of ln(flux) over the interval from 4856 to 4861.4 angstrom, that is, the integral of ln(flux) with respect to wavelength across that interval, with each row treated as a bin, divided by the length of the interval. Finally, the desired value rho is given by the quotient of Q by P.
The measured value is 8.6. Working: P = 3.34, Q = 28.8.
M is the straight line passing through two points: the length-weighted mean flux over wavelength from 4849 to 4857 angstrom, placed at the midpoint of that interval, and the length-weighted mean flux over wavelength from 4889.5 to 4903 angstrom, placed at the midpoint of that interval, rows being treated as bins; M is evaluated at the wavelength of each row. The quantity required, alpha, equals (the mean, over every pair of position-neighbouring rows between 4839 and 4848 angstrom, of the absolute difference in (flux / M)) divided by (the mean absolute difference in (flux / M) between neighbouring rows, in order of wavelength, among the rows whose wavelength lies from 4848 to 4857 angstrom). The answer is 0.68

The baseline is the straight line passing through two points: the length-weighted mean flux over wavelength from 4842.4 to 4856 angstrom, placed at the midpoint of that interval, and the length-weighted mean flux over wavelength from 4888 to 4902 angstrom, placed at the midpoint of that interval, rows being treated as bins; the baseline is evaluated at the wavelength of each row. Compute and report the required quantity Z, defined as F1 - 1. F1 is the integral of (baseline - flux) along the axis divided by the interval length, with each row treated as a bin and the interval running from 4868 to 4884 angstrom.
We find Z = 2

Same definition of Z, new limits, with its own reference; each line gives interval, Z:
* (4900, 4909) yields -4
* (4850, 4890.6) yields 0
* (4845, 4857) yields -1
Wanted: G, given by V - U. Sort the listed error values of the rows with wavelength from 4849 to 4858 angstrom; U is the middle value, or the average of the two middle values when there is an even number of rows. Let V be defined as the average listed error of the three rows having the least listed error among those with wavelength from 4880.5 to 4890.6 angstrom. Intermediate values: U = 4.600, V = 4.53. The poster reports -0.067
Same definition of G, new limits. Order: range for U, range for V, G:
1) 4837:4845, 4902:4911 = -0.100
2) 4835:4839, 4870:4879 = -0.200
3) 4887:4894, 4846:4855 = -0.117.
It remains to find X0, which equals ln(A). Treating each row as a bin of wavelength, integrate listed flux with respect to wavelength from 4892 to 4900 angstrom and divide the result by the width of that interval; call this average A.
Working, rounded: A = 33.5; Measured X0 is 3.51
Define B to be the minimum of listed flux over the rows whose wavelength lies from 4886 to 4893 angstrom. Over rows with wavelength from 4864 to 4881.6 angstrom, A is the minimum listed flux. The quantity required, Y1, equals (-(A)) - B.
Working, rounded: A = 23.48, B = 25.32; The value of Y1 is -49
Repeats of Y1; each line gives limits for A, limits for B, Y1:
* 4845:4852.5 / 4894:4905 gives -48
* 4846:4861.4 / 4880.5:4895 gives -41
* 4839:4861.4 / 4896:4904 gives -48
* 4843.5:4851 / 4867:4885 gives -44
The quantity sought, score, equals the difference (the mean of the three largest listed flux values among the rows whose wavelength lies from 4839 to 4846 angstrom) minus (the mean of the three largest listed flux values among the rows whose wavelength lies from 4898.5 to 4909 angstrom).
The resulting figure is -8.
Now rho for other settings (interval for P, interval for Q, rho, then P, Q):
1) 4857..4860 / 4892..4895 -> 10.4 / 3.31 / 34.4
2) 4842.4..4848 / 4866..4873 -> 9.0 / 3.36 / 30.1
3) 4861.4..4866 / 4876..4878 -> 8.1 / 3.38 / 27.5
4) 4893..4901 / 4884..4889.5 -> 9.3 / 3.50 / 32.6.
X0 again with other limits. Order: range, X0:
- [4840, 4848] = 3.34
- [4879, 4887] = 3.36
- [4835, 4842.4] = 3.35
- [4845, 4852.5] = 3.37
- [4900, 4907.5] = 3.59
